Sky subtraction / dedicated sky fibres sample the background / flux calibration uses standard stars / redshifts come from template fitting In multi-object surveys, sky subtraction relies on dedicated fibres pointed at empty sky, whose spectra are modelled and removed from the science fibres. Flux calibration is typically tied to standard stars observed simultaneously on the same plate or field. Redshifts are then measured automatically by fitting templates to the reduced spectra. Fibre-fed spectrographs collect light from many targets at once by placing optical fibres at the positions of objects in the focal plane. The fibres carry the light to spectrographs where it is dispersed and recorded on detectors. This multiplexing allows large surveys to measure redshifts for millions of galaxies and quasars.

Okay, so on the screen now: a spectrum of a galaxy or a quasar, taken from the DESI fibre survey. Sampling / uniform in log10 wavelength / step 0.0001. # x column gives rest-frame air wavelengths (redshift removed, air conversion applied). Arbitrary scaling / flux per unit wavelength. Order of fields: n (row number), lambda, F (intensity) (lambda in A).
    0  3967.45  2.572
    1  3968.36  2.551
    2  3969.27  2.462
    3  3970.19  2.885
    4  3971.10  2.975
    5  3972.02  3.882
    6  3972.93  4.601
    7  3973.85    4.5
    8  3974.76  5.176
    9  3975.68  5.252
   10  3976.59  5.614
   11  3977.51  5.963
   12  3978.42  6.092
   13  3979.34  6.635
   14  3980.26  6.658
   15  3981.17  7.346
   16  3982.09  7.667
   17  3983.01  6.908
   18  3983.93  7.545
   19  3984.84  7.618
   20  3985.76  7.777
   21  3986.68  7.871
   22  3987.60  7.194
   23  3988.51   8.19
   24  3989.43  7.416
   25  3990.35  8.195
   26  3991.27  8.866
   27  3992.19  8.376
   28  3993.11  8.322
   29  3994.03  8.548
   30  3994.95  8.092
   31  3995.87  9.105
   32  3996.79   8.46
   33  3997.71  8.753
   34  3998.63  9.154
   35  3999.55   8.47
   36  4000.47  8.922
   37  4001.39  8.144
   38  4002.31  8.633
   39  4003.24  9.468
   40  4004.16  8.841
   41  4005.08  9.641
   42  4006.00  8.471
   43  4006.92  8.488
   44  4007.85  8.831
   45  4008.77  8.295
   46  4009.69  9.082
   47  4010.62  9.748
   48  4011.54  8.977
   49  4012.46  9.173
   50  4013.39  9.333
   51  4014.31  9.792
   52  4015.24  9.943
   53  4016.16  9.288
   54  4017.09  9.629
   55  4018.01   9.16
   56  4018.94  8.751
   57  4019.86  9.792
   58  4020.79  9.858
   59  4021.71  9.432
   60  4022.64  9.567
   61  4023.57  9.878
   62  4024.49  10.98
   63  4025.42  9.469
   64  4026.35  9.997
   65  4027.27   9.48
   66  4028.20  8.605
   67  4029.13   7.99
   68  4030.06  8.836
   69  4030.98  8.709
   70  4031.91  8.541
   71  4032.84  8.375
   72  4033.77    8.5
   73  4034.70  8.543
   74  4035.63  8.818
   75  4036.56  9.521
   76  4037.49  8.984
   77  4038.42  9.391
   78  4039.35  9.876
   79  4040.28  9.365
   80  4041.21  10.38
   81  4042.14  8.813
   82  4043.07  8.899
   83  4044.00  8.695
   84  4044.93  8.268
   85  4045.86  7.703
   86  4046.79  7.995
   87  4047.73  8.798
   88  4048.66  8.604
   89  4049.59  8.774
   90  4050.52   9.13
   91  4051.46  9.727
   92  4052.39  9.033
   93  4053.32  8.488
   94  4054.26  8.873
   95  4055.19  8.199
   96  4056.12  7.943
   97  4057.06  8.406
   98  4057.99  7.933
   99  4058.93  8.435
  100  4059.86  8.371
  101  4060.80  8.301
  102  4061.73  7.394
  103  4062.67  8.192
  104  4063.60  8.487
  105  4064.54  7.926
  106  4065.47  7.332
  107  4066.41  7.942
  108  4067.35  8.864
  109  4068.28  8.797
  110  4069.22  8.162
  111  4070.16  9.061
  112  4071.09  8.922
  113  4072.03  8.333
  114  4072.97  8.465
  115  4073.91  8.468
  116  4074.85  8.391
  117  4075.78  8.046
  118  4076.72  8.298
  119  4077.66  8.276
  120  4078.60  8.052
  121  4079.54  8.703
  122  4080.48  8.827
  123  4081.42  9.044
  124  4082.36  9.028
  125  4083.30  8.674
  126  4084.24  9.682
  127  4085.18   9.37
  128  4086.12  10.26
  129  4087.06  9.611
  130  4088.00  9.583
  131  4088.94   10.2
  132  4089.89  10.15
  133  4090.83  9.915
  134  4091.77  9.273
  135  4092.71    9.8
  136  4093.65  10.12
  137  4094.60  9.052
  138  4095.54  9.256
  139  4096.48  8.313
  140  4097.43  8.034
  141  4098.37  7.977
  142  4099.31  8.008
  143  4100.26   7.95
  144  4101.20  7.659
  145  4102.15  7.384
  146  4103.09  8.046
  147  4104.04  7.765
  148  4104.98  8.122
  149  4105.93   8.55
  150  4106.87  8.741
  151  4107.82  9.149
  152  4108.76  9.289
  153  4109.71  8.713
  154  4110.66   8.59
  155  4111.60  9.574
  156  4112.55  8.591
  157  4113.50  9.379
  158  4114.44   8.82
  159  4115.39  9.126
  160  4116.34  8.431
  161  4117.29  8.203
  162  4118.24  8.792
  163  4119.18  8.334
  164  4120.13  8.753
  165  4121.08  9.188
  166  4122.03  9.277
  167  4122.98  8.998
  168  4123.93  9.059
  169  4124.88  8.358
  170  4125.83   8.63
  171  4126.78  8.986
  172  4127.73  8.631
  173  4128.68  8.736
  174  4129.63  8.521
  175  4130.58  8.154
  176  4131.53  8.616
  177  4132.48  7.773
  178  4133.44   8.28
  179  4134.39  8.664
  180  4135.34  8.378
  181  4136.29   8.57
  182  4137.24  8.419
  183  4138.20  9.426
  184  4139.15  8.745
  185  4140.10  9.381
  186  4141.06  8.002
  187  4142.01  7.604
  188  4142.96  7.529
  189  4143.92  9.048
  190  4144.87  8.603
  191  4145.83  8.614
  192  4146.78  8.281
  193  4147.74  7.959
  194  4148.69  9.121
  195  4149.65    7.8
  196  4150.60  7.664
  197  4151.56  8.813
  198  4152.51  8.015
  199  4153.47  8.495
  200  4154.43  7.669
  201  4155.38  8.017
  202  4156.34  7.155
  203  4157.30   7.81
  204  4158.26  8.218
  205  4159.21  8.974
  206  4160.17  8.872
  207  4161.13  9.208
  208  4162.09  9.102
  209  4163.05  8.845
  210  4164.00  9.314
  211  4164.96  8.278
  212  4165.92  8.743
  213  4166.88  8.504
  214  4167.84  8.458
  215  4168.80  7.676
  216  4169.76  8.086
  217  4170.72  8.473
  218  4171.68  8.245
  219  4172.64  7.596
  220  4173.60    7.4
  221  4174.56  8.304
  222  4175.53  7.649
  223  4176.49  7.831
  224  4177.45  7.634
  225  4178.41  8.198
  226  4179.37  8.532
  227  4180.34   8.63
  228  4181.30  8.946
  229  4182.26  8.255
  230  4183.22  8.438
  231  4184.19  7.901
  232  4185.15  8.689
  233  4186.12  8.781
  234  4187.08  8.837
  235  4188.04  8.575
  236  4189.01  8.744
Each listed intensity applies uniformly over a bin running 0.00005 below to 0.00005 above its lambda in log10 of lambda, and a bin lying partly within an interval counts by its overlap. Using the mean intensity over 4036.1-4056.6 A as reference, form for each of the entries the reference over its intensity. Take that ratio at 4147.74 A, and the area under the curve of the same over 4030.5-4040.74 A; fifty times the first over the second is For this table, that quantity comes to 5.5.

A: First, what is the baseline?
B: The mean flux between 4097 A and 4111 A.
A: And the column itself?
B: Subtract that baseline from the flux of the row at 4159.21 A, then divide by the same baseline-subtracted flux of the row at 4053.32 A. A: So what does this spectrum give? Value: 3.2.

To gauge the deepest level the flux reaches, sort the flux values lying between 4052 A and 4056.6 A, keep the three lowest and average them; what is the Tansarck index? 8.21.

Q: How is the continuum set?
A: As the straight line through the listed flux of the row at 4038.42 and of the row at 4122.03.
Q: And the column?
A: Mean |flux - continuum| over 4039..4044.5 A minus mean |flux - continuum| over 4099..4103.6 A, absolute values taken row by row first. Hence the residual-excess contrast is -0.95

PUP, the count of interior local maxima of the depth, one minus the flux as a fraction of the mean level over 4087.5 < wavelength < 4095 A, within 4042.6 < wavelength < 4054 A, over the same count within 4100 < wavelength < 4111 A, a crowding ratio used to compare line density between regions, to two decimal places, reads 1.00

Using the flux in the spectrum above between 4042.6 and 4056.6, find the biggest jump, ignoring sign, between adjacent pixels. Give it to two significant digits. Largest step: 0.80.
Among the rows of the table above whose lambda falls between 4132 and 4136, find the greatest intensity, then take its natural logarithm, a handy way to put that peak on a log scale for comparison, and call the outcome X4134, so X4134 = 2.16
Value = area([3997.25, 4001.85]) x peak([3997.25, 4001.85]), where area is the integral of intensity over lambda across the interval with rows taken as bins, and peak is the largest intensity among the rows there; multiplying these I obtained 366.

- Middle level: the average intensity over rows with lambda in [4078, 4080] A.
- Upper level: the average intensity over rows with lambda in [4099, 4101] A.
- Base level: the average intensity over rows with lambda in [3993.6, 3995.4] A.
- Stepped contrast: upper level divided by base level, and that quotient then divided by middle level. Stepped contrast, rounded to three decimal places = 0.114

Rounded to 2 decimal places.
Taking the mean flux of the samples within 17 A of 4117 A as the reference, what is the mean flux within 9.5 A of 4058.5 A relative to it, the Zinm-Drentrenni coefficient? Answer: 0.98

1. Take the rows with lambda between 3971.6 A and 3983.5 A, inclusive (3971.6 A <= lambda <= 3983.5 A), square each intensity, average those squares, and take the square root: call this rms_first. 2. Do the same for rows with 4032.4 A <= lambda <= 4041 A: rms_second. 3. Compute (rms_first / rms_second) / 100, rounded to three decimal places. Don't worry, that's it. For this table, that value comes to 0.007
